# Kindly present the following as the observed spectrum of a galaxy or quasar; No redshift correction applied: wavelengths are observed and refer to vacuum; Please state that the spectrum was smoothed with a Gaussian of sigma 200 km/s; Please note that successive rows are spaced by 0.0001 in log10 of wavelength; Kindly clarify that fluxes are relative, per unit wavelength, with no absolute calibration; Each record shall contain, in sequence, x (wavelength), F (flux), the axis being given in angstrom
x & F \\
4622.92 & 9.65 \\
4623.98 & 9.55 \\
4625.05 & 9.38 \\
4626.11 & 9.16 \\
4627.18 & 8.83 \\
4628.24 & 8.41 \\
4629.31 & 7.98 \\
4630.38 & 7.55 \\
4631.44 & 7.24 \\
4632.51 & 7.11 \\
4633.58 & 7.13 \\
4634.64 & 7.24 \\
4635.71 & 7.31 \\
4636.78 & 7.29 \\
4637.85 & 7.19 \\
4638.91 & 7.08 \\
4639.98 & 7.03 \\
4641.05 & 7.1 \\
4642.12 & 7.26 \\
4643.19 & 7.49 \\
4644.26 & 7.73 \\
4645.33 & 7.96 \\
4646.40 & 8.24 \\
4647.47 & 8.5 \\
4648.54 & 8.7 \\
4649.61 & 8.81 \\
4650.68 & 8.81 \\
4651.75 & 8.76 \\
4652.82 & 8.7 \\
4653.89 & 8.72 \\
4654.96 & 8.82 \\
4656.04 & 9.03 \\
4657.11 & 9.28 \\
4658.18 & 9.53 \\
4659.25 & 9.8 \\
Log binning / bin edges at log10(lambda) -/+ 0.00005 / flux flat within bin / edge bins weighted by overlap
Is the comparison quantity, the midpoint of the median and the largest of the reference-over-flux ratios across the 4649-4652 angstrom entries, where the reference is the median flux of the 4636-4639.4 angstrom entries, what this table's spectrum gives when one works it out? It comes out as 0.82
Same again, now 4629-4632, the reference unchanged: 0.97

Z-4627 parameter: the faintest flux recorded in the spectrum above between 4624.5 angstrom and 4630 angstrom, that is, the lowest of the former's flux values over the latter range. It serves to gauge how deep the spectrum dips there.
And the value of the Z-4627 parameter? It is 7.98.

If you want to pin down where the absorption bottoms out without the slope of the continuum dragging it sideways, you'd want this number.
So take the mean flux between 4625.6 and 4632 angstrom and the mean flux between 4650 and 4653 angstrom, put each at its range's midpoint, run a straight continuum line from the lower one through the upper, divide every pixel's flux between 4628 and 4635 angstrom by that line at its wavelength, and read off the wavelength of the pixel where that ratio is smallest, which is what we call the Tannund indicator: 4633.58 angstrom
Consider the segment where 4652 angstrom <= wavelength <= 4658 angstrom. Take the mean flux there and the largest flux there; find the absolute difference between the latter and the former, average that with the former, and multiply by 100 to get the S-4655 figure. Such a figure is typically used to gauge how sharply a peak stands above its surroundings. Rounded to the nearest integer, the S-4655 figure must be 464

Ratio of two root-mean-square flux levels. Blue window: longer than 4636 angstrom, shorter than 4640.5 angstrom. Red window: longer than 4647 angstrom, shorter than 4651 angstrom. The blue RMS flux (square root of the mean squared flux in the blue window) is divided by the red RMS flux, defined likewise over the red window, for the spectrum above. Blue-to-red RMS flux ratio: 0.82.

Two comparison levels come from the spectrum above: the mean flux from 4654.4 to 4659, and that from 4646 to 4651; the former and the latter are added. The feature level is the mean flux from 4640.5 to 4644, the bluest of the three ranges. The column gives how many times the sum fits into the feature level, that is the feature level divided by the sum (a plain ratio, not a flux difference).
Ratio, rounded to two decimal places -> 0.41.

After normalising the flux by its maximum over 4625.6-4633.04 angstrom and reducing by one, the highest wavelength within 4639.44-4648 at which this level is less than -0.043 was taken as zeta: 4647.47 angstrom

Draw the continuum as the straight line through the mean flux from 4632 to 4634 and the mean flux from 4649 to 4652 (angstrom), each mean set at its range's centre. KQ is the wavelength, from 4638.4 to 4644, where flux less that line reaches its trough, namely 4641.05 angstrom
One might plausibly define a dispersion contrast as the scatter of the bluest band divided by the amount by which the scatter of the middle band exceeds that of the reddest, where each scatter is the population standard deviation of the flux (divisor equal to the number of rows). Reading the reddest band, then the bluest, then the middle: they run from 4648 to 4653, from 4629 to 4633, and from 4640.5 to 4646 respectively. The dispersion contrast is 1.3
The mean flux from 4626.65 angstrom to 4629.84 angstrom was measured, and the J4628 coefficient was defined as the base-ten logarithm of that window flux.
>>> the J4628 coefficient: 0.92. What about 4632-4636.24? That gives 0.86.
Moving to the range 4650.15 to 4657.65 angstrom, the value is 0.95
